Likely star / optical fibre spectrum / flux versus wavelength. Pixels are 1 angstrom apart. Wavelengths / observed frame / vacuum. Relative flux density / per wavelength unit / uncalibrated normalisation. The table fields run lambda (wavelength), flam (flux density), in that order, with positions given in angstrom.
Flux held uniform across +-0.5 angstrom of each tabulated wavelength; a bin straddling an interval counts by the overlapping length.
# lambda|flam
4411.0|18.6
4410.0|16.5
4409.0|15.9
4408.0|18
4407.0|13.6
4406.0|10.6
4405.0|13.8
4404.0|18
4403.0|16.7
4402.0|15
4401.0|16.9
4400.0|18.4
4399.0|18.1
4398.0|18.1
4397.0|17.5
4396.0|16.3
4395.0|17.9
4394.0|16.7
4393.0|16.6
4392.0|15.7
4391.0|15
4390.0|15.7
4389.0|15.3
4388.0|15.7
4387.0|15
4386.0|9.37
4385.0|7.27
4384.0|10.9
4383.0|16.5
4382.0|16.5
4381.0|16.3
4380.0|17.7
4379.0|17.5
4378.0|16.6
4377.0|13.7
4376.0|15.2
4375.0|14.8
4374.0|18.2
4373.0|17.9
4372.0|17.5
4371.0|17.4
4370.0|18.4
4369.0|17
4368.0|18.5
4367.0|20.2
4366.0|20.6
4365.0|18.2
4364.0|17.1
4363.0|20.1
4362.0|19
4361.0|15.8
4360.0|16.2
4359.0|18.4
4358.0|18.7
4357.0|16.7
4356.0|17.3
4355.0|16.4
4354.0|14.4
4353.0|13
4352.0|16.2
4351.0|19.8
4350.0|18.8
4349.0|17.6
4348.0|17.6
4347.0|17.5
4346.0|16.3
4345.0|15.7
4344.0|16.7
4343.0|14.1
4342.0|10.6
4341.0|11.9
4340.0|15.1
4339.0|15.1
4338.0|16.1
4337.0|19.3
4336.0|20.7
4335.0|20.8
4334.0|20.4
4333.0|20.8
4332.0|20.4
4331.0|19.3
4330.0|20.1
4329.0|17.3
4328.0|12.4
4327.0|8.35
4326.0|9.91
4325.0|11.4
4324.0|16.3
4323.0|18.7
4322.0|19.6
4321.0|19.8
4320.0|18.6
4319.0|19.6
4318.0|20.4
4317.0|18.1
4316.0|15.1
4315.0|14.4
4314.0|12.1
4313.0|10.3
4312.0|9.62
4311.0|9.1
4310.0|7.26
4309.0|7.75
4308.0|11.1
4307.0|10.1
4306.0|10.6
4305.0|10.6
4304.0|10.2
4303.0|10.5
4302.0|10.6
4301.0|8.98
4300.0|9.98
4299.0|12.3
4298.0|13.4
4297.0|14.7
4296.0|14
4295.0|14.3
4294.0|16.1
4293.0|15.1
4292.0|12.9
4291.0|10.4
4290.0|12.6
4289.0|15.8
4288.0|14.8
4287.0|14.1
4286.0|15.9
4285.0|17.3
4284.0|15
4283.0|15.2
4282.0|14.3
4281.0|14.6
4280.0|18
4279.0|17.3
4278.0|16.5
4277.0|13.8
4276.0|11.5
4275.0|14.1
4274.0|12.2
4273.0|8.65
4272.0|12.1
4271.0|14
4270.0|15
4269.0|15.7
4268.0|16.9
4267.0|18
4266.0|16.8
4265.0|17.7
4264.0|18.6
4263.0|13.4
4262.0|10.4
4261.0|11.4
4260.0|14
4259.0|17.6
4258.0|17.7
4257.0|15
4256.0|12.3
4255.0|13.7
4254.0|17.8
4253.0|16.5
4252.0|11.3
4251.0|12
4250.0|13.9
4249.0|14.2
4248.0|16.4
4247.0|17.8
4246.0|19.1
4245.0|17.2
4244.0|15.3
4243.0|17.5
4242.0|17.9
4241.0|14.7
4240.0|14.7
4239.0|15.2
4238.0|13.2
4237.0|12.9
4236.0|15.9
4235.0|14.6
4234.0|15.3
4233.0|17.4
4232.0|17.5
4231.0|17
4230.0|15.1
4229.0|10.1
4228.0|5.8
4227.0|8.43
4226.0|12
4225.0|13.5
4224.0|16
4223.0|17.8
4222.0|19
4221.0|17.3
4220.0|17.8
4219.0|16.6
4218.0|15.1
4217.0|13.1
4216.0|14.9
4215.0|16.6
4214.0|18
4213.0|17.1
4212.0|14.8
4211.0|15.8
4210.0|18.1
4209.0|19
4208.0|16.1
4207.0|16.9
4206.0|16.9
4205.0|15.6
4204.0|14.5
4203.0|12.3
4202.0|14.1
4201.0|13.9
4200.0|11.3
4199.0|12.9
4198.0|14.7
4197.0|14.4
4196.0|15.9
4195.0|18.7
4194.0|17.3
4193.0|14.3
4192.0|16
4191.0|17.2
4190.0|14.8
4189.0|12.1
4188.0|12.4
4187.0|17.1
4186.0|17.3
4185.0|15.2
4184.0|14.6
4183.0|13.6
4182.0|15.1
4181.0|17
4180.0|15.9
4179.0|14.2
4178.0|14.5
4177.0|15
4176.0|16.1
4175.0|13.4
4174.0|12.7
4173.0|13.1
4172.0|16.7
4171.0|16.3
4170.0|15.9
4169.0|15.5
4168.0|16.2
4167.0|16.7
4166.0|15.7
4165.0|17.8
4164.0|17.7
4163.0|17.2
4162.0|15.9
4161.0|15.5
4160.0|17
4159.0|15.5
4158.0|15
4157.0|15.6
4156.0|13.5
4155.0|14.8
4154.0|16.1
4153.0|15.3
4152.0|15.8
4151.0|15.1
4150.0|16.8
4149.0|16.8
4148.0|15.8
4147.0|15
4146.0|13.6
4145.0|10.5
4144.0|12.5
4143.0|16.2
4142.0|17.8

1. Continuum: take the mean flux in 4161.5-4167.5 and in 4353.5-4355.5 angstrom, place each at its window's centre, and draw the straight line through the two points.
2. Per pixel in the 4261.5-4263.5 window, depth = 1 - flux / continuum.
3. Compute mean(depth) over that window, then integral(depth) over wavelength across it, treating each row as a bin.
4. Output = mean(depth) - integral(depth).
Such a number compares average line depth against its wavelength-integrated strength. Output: -0.26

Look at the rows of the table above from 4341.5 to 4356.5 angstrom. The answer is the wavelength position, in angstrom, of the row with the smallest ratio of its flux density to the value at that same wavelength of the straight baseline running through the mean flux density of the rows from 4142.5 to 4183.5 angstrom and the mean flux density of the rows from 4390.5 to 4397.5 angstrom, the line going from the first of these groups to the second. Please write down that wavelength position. 4342.0 angstrom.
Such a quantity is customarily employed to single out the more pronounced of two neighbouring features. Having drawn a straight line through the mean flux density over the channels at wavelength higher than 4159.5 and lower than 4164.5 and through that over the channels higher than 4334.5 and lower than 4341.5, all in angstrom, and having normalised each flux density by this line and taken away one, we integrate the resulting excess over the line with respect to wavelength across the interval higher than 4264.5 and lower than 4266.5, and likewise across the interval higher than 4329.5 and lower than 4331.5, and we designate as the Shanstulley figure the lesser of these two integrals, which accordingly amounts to 0.0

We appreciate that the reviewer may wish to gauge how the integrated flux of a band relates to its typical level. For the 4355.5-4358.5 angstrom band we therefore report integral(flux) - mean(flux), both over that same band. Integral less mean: 35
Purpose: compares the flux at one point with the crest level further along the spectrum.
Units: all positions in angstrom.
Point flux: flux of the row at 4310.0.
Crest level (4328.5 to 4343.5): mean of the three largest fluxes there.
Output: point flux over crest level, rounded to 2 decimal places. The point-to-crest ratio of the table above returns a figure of 0.35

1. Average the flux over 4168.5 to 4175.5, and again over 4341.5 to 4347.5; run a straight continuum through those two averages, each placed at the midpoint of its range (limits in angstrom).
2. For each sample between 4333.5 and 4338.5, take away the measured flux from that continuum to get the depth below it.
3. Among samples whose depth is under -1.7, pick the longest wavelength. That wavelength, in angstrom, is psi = 4337.0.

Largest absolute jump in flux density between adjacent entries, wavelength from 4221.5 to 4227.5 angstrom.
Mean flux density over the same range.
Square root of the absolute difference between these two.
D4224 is 3.30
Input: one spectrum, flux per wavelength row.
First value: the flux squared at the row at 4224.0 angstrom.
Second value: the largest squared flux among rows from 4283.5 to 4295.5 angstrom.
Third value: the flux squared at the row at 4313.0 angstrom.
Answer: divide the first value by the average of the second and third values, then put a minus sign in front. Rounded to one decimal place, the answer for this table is -1.3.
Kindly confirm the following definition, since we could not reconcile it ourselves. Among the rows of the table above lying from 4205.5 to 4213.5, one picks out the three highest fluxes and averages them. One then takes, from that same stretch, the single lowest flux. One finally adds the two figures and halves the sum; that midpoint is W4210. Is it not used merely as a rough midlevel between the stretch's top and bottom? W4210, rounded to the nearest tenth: 16.4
